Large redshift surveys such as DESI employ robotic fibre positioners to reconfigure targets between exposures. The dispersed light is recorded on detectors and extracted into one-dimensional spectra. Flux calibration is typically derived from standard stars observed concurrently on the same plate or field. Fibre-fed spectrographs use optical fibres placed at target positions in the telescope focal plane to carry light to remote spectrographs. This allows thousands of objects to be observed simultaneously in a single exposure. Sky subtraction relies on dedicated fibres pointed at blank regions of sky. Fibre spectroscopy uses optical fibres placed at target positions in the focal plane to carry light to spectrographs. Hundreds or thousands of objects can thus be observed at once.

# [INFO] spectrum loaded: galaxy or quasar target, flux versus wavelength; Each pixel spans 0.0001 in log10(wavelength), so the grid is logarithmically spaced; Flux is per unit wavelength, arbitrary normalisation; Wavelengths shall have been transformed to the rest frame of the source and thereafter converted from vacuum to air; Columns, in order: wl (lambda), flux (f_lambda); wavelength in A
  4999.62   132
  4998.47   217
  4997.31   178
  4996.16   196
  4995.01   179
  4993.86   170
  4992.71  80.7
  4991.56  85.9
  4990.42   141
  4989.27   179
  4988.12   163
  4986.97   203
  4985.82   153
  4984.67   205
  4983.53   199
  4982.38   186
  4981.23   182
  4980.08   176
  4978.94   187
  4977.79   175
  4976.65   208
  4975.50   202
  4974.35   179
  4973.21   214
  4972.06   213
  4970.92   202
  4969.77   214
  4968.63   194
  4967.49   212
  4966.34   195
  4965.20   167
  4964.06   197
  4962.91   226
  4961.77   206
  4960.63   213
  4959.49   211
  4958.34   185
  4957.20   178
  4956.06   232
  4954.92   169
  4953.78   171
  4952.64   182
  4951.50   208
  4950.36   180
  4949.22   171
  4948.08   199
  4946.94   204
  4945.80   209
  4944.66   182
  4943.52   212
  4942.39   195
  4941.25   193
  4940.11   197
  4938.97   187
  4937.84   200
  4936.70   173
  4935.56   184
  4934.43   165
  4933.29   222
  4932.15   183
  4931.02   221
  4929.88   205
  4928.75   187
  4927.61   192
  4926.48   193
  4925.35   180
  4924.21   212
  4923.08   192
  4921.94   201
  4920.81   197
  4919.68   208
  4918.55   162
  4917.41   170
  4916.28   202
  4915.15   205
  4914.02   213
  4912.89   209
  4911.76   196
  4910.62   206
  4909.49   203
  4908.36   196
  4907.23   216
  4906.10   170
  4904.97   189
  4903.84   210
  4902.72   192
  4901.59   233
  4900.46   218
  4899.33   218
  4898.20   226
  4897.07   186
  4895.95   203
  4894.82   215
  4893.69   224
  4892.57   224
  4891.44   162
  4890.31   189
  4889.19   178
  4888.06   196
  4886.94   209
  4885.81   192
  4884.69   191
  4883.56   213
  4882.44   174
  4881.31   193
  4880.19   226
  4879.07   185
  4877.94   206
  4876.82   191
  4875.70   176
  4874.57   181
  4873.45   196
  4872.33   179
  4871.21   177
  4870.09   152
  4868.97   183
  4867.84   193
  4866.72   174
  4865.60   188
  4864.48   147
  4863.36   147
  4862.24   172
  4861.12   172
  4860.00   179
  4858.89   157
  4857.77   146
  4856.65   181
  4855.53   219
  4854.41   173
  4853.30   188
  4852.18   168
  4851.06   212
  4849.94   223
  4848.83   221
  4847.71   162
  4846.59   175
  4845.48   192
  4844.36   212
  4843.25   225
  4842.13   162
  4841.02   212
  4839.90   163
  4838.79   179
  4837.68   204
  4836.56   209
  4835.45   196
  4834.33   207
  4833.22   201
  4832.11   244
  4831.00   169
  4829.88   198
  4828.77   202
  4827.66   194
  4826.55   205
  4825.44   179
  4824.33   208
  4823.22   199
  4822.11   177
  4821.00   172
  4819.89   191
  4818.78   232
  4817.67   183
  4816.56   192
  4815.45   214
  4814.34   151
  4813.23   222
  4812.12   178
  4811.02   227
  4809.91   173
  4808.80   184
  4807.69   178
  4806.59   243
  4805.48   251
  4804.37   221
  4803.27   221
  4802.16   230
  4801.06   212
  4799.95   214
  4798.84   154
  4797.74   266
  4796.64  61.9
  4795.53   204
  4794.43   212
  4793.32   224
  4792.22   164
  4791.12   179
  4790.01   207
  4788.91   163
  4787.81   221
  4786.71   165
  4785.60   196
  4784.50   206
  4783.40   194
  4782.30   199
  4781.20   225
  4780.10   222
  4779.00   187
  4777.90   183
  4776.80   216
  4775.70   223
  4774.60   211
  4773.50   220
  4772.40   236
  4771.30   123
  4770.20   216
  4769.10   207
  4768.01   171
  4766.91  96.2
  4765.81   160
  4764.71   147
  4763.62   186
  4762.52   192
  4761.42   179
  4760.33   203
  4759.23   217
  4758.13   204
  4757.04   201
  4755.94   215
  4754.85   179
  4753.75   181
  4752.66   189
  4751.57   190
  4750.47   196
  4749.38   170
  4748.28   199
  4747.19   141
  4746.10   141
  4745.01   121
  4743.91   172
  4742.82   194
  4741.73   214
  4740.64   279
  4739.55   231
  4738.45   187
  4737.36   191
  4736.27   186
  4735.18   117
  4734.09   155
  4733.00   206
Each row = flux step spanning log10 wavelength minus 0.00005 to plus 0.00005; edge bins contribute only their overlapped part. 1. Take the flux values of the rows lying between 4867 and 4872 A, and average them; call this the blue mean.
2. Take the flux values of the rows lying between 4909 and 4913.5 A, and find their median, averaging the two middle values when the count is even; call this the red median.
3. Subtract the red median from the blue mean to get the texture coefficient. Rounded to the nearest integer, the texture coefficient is -28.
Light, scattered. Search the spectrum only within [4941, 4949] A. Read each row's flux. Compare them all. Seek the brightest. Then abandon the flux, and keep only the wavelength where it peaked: 4943.52 A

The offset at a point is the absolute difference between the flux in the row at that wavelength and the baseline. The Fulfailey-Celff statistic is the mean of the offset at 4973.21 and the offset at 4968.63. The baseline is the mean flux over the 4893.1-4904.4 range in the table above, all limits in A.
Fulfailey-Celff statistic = 10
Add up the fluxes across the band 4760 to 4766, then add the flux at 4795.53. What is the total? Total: 1271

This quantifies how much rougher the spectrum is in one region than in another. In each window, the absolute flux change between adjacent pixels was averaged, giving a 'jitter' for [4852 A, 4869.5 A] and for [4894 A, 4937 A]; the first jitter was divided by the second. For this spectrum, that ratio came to 1.1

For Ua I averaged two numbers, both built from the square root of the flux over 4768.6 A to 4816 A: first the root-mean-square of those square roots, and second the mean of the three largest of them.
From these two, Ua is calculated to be 15.0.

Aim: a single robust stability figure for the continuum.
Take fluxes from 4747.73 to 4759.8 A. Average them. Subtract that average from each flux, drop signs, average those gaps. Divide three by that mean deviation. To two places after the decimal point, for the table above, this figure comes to 0.26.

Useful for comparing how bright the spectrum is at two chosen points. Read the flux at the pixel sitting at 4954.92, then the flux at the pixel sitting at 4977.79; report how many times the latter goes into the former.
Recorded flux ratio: 0.97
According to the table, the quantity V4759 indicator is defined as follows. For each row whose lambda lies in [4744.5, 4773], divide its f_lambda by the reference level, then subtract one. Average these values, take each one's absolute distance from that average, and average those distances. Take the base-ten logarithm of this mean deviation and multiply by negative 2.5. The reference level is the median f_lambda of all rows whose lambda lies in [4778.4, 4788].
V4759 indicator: 2.2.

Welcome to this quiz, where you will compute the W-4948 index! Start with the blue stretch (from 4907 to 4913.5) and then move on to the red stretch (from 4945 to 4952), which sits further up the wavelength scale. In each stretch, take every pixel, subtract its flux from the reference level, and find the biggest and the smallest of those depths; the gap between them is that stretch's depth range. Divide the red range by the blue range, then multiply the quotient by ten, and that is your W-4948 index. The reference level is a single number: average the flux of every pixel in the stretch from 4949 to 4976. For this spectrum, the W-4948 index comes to 19.0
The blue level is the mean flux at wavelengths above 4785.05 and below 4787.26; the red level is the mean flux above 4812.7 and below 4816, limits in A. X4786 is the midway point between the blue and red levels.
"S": 188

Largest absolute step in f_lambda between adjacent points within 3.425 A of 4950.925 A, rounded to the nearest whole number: 28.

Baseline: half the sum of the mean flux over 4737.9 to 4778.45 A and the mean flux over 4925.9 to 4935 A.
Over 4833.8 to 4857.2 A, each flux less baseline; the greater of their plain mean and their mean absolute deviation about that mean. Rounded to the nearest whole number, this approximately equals 19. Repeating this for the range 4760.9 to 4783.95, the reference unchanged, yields 27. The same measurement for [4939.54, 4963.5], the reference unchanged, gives 15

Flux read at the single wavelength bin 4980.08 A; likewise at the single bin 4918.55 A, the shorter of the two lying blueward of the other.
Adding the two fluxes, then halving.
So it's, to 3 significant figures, 169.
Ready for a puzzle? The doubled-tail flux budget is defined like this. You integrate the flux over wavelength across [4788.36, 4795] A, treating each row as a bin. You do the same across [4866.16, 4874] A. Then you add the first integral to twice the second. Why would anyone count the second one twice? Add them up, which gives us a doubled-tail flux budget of 4080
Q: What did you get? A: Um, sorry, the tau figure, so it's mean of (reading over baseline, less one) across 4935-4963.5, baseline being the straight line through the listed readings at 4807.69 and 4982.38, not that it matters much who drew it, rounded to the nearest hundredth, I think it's 0.06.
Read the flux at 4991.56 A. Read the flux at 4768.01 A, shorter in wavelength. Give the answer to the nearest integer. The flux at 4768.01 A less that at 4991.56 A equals 85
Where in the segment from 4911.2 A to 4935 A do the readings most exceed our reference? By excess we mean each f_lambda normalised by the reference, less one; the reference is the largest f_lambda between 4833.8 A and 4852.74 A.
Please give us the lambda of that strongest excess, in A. 4933.29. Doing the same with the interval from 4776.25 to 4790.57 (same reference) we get 4781.20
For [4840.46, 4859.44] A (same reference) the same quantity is 4843.25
